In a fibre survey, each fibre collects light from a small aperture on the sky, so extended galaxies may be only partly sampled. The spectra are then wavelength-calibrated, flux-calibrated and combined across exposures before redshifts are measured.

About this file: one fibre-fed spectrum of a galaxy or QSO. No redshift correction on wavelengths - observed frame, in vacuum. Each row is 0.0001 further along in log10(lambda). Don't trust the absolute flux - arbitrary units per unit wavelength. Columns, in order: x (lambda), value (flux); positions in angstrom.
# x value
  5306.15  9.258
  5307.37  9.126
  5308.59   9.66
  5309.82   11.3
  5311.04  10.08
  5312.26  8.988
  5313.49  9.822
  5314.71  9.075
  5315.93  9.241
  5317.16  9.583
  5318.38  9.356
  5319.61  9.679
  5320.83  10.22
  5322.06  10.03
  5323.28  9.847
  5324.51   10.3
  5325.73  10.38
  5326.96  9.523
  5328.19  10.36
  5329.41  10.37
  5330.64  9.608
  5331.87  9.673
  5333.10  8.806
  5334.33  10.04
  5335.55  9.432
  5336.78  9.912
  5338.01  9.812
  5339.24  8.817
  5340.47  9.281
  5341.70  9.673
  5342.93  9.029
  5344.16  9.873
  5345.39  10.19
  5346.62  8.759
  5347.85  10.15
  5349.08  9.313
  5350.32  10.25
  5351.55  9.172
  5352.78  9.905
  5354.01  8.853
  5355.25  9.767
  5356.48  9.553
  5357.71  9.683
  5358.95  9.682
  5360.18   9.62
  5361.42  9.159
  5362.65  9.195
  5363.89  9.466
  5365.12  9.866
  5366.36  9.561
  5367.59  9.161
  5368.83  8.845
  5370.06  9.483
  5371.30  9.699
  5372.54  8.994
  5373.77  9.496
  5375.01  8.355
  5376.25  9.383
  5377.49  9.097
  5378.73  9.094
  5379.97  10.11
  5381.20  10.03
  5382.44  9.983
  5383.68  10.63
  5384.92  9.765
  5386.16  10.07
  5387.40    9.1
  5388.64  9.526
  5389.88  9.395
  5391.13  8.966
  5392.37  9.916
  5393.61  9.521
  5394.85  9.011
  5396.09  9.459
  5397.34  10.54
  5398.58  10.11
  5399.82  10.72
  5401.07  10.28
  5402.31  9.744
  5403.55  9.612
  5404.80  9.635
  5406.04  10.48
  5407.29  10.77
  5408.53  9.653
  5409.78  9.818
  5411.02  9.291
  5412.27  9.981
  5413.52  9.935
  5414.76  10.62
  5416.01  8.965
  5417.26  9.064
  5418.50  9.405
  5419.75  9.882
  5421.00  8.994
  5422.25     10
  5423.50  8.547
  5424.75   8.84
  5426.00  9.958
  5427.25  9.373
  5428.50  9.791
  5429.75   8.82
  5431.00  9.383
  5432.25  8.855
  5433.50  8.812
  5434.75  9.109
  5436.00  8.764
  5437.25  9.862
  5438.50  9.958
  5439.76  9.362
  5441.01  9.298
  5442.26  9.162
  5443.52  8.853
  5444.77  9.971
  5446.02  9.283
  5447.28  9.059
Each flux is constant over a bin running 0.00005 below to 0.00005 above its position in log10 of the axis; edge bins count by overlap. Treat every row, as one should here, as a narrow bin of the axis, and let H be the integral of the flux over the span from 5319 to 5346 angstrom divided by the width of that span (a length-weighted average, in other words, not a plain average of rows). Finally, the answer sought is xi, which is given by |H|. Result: 9.77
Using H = 9.77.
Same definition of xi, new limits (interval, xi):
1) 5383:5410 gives 9.85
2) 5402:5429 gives 9.65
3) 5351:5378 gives 9.36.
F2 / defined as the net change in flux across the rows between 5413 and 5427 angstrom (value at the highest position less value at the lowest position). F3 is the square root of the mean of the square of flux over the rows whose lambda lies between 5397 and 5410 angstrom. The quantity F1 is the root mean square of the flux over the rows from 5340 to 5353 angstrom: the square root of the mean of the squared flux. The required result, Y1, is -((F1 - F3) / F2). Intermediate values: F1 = 9.61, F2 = 0.0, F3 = 10.1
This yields 22.7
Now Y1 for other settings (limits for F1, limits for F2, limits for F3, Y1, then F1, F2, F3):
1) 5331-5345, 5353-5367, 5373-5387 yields 0.2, 9.50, 0.7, 9.7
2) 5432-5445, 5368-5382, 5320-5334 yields 0.5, 9.28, 1.2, 9.9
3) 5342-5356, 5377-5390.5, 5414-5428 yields -0.5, 9.58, 0.3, 9.4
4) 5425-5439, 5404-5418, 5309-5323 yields -0.8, 9.35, -0.6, 9.8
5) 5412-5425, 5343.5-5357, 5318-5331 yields -1.5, 9.50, -0.3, 10.0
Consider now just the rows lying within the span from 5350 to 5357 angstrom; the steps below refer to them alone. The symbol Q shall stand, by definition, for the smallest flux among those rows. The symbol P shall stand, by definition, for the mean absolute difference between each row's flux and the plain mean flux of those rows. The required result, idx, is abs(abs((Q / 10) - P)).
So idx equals 0.495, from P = 0.39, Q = 8.853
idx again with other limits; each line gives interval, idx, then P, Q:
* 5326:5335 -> 0.462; 0.42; 8.806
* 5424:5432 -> 0.528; 0.35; 8.82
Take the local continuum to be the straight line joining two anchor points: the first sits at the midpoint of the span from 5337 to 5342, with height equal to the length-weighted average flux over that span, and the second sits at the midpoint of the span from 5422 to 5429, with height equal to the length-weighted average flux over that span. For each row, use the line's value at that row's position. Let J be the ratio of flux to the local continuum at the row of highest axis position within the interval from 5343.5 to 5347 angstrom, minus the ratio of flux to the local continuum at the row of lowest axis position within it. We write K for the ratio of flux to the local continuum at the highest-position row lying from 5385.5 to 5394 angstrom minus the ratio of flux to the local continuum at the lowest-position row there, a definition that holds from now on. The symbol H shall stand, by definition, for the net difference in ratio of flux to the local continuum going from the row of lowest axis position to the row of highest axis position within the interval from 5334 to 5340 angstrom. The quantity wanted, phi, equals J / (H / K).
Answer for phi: -0.05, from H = -0.130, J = -0.118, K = -0.058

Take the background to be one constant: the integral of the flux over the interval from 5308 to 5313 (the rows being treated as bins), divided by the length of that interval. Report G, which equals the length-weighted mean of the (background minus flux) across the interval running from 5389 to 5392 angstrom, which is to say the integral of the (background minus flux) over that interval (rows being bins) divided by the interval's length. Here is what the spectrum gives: 0.7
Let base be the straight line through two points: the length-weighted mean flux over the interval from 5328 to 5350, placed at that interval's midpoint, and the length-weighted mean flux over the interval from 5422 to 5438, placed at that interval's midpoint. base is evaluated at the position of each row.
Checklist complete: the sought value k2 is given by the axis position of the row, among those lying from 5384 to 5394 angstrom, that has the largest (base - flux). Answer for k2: 5391.13 angstrom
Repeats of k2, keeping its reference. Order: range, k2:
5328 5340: 5333.10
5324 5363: 5333.10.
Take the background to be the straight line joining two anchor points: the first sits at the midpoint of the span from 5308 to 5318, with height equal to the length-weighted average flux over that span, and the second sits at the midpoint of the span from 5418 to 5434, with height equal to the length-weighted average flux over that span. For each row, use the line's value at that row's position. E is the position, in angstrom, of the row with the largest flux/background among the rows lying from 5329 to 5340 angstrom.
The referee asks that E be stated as 5329.41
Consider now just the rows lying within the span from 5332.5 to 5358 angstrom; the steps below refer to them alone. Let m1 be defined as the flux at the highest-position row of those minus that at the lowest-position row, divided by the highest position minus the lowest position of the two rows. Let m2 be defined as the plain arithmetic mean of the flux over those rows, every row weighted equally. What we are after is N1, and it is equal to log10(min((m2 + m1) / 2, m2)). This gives 0.680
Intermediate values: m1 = 0.04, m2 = 9.54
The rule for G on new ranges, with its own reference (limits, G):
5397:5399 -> -0.3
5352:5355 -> 0.6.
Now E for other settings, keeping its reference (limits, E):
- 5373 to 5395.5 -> 5383.68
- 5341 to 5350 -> 5345.39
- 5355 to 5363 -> 5355.25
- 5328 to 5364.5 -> 5329.41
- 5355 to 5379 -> 5365.12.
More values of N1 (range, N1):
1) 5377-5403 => 0.690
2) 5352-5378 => 0.669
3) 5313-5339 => 0.689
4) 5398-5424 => 0.687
